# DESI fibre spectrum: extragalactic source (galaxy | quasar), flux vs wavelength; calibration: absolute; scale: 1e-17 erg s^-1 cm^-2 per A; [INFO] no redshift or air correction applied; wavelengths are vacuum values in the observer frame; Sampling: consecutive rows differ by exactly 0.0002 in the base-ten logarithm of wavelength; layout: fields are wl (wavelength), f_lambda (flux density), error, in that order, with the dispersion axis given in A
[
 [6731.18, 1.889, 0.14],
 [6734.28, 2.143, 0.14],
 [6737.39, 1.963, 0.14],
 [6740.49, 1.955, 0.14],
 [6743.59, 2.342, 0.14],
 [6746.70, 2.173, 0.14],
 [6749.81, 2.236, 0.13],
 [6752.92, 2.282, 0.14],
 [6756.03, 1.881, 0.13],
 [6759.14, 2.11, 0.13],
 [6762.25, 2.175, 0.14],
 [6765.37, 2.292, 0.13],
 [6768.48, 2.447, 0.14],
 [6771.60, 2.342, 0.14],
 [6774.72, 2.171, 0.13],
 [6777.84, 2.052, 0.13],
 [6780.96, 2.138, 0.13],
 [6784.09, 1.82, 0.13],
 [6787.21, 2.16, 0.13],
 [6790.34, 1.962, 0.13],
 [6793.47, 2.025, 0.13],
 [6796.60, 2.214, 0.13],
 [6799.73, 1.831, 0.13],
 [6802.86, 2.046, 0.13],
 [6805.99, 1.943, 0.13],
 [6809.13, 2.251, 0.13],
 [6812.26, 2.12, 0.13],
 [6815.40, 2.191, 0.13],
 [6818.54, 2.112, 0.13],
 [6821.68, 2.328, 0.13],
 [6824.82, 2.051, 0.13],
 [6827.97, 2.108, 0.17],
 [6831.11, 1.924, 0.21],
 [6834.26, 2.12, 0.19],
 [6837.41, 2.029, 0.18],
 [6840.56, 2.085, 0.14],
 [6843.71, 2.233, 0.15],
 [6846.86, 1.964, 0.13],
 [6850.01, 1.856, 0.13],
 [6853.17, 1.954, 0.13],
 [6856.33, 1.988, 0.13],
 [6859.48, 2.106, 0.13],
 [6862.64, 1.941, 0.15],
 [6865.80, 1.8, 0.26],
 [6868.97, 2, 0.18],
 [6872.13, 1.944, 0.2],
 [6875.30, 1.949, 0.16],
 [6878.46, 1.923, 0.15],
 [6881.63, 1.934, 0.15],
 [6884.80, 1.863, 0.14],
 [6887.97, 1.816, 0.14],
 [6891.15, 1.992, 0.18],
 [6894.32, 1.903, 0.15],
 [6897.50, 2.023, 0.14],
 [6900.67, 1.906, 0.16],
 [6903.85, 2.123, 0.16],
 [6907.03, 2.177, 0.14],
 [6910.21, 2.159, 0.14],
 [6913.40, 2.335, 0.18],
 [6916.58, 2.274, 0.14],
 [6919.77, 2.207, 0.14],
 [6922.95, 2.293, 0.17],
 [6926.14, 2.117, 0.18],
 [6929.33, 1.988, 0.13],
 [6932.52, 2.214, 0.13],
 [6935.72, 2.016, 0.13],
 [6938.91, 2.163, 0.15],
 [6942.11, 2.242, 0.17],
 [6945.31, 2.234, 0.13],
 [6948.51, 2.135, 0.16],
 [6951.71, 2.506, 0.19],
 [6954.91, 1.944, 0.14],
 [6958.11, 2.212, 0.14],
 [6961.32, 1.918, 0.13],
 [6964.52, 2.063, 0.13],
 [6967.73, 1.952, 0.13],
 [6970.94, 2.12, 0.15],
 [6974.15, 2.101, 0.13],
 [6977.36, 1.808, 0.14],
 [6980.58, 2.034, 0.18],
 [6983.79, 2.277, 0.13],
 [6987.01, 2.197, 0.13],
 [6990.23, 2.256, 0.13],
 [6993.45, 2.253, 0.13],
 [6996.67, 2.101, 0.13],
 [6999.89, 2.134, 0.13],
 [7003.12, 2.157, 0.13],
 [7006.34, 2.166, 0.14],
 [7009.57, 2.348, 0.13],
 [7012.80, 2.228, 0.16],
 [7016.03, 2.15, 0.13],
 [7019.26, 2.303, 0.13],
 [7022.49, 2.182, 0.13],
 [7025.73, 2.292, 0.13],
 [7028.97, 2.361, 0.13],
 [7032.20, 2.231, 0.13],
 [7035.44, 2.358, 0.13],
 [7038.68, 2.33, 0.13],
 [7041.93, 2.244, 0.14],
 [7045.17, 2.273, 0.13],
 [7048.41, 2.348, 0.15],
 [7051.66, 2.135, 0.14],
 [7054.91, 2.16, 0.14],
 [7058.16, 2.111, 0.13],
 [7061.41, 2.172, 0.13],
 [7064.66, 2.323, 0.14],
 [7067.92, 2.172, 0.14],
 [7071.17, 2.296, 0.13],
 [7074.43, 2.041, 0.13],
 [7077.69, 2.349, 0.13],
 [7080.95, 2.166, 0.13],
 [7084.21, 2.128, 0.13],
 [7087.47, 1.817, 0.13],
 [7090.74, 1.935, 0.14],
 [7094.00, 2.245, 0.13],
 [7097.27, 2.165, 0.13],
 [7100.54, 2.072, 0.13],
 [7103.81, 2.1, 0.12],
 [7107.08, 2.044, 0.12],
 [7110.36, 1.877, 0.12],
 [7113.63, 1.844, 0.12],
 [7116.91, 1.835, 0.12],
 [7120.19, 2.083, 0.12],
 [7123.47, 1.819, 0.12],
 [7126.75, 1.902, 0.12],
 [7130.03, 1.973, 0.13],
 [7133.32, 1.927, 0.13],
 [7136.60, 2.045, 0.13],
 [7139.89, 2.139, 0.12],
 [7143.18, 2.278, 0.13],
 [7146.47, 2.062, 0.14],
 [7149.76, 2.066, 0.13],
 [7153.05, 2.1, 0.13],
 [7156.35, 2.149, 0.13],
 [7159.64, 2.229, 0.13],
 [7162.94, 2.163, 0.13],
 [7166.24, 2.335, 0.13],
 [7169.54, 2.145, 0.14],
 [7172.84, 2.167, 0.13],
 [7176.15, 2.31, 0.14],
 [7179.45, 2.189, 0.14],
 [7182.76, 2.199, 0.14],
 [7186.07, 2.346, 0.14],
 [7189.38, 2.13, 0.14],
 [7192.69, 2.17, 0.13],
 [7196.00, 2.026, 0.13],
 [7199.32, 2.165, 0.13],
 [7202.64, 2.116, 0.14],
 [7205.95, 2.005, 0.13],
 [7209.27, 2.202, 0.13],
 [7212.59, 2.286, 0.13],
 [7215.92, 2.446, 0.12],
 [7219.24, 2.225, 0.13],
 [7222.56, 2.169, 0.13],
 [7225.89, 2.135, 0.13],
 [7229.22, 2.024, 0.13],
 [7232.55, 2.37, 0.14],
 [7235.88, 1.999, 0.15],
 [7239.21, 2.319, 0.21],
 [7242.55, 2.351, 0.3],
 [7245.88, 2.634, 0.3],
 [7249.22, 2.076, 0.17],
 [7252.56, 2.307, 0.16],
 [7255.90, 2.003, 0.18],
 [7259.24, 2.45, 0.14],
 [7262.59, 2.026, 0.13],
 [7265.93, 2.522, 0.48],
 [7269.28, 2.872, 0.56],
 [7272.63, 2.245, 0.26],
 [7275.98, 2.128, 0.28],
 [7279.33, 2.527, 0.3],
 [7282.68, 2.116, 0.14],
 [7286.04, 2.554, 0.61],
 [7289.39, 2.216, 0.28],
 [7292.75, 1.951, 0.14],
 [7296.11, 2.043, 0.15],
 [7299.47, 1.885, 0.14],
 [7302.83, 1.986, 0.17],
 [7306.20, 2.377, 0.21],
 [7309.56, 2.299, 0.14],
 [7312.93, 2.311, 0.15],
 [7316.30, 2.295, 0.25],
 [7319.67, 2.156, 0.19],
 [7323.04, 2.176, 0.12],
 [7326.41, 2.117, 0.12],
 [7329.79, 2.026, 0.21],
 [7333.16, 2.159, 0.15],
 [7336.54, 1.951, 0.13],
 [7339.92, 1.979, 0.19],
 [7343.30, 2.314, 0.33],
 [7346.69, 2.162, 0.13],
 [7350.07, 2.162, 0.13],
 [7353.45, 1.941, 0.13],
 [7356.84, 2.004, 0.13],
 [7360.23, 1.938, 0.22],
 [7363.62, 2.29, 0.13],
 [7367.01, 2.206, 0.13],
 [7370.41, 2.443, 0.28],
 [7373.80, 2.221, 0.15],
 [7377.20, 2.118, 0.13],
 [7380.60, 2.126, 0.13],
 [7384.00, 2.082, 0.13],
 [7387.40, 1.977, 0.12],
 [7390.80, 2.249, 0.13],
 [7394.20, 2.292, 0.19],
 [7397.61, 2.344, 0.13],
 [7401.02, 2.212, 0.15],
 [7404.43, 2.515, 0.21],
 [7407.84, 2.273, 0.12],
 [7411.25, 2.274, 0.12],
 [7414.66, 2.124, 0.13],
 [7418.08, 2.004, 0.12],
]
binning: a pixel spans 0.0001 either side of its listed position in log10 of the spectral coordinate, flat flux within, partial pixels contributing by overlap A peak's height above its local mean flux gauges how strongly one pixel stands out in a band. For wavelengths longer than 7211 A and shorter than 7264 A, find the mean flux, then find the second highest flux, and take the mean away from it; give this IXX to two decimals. 0.21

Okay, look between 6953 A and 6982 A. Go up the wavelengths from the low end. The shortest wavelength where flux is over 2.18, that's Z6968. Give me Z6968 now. 6958.11 A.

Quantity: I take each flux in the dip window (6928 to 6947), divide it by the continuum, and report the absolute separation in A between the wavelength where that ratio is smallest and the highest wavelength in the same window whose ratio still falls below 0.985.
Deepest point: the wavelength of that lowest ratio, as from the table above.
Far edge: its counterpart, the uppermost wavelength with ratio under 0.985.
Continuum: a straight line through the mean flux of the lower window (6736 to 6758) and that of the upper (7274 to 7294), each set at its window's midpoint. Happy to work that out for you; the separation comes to 6.4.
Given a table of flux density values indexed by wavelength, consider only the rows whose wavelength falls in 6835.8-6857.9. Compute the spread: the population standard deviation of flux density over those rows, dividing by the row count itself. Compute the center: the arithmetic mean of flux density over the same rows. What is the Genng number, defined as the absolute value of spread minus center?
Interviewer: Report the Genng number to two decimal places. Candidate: 1.91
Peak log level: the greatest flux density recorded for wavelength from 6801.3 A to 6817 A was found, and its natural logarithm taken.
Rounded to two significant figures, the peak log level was 0.81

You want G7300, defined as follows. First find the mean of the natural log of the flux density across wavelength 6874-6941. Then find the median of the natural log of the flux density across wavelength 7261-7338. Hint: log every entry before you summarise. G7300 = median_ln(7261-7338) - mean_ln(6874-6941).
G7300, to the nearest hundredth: 0.05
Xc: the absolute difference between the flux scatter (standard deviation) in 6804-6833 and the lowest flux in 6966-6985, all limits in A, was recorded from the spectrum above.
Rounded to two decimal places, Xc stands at 1.68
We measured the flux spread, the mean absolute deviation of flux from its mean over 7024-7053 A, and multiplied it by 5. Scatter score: 0.29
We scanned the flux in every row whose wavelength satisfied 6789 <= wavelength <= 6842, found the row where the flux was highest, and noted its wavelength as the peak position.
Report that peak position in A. 6821.68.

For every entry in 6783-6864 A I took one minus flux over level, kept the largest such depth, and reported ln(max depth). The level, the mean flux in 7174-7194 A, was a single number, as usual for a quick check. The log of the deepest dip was -1.71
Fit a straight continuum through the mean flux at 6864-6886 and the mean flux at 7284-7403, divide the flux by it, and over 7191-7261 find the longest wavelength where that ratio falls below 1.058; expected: 7255.90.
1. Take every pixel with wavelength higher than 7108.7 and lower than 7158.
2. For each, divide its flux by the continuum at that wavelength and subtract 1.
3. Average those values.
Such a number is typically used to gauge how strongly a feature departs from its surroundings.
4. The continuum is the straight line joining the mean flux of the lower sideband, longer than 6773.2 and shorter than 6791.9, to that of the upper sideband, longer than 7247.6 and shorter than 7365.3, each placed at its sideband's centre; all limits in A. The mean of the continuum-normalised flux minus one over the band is -0.06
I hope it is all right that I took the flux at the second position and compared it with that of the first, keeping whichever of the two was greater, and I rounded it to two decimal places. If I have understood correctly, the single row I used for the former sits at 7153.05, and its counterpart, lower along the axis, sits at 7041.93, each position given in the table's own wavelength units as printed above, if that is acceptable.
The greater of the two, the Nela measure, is 2.24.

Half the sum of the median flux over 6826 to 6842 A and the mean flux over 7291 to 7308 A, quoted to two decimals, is 2.07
